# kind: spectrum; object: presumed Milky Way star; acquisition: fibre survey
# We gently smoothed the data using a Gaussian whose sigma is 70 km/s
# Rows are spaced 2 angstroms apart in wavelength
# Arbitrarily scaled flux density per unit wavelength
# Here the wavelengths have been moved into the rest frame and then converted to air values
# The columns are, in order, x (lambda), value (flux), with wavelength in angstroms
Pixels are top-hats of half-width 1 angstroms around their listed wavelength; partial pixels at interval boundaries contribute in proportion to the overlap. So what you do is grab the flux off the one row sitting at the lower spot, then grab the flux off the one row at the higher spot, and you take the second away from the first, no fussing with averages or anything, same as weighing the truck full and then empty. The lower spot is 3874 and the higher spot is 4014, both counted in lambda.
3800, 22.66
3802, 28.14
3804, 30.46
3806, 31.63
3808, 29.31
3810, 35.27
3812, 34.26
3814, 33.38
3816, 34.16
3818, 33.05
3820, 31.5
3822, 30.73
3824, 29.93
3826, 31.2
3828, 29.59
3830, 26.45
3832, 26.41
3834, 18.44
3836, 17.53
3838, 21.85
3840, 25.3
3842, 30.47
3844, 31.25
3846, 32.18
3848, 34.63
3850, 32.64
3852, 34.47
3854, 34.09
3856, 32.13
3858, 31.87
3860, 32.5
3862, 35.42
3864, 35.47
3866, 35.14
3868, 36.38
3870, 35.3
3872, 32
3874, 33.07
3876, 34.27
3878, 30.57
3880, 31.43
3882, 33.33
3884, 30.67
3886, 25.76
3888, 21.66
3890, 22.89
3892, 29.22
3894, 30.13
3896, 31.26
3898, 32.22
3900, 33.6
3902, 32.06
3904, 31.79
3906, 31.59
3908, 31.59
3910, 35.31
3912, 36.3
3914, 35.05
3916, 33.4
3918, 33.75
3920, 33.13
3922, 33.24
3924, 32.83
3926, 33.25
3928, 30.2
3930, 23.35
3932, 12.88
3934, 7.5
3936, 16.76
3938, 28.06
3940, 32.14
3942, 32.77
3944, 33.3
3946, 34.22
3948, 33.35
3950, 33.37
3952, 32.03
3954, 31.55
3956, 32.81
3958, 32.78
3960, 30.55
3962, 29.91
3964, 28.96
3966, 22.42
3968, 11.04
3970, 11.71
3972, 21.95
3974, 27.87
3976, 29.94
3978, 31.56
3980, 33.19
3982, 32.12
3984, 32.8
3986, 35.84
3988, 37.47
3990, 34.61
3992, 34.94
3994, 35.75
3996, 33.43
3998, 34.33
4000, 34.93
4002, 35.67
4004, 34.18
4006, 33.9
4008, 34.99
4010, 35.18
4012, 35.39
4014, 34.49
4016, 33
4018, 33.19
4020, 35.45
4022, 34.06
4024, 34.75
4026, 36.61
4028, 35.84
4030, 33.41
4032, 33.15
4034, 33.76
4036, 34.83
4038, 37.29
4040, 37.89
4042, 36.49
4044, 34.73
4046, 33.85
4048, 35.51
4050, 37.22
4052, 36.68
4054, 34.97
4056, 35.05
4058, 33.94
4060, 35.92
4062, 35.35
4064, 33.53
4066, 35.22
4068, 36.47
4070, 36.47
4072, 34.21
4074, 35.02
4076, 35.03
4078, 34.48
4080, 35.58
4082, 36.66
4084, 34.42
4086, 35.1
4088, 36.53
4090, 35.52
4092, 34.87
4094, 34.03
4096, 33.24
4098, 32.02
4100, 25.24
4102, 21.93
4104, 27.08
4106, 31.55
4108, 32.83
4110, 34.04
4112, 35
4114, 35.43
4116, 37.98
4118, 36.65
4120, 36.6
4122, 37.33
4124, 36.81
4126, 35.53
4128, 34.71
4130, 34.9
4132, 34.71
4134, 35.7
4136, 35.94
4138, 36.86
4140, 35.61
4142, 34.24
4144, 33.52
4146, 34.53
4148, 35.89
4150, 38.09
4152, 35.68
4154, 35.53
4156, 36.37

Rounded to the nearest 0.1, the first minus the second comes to -1.4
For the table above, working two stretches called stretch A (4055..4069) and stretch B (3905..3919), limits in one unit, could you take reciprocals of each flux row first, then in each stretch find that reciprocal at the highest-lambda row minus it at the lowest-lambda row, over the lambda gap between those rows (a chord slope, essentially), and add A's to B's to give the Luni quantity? -0.0003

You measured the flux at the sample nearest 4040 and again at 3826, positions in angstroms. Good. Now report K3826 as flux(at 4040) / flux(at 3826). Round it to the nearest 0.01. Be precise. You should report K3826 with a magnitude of 1.21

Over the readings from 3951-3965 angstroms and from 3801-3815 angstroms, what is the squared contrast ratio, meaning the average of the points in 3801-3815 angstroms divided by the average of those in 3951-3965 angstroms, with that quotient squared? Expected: 1.04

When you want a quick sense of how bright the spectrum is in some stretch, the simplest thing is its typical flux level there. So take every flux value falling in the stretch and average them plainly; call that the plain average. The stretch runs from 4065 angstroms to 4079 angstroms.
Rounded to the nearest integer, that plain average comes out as 35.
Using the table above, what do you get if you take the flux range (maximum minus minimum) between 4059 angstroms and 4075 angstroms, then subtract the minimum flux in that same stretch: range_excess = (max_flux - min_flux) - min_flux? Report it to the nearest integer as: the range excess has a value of -31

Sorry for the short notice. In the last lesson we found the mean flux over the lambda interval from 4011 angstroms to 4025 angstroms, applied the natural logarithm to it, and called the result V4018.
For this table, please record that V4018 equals 3.536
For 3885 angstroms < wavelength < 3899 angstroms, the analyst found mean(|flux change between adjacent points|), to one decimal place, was 2.4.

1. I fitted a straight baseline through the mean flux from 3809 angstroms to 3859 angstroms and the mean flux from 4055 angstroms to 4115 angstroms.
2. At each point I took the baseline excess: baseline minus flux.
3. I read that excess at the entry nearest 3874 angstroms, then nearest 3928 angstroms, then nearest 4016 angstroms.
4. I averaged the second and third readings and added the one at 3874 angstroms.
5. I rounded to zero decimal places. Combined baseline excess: -2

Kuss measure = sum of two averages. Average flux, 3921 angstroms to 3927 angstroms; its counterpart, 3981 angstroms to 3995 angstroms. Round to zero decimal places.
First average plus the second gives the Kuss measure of 68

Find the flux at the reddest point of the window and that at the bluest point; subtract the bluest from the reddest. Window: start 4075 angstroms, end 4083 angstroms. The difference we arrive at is 1.6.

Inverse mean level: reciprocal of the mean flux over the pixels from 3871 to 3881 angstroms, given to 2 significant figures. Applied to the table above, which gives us 0.031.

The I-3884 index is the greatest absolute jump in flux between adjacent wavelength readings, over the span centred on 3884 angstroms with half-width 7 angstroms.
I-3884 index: 4.9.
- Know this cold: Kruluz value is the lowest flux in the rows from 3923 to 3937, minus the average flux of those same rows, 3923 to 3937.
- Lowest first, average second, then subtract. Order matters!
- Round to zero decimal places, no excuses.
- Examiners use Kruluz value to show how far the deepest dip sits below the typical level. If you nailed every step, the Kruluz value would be -15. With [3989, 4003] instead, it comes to -1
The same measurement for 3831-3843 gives -6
